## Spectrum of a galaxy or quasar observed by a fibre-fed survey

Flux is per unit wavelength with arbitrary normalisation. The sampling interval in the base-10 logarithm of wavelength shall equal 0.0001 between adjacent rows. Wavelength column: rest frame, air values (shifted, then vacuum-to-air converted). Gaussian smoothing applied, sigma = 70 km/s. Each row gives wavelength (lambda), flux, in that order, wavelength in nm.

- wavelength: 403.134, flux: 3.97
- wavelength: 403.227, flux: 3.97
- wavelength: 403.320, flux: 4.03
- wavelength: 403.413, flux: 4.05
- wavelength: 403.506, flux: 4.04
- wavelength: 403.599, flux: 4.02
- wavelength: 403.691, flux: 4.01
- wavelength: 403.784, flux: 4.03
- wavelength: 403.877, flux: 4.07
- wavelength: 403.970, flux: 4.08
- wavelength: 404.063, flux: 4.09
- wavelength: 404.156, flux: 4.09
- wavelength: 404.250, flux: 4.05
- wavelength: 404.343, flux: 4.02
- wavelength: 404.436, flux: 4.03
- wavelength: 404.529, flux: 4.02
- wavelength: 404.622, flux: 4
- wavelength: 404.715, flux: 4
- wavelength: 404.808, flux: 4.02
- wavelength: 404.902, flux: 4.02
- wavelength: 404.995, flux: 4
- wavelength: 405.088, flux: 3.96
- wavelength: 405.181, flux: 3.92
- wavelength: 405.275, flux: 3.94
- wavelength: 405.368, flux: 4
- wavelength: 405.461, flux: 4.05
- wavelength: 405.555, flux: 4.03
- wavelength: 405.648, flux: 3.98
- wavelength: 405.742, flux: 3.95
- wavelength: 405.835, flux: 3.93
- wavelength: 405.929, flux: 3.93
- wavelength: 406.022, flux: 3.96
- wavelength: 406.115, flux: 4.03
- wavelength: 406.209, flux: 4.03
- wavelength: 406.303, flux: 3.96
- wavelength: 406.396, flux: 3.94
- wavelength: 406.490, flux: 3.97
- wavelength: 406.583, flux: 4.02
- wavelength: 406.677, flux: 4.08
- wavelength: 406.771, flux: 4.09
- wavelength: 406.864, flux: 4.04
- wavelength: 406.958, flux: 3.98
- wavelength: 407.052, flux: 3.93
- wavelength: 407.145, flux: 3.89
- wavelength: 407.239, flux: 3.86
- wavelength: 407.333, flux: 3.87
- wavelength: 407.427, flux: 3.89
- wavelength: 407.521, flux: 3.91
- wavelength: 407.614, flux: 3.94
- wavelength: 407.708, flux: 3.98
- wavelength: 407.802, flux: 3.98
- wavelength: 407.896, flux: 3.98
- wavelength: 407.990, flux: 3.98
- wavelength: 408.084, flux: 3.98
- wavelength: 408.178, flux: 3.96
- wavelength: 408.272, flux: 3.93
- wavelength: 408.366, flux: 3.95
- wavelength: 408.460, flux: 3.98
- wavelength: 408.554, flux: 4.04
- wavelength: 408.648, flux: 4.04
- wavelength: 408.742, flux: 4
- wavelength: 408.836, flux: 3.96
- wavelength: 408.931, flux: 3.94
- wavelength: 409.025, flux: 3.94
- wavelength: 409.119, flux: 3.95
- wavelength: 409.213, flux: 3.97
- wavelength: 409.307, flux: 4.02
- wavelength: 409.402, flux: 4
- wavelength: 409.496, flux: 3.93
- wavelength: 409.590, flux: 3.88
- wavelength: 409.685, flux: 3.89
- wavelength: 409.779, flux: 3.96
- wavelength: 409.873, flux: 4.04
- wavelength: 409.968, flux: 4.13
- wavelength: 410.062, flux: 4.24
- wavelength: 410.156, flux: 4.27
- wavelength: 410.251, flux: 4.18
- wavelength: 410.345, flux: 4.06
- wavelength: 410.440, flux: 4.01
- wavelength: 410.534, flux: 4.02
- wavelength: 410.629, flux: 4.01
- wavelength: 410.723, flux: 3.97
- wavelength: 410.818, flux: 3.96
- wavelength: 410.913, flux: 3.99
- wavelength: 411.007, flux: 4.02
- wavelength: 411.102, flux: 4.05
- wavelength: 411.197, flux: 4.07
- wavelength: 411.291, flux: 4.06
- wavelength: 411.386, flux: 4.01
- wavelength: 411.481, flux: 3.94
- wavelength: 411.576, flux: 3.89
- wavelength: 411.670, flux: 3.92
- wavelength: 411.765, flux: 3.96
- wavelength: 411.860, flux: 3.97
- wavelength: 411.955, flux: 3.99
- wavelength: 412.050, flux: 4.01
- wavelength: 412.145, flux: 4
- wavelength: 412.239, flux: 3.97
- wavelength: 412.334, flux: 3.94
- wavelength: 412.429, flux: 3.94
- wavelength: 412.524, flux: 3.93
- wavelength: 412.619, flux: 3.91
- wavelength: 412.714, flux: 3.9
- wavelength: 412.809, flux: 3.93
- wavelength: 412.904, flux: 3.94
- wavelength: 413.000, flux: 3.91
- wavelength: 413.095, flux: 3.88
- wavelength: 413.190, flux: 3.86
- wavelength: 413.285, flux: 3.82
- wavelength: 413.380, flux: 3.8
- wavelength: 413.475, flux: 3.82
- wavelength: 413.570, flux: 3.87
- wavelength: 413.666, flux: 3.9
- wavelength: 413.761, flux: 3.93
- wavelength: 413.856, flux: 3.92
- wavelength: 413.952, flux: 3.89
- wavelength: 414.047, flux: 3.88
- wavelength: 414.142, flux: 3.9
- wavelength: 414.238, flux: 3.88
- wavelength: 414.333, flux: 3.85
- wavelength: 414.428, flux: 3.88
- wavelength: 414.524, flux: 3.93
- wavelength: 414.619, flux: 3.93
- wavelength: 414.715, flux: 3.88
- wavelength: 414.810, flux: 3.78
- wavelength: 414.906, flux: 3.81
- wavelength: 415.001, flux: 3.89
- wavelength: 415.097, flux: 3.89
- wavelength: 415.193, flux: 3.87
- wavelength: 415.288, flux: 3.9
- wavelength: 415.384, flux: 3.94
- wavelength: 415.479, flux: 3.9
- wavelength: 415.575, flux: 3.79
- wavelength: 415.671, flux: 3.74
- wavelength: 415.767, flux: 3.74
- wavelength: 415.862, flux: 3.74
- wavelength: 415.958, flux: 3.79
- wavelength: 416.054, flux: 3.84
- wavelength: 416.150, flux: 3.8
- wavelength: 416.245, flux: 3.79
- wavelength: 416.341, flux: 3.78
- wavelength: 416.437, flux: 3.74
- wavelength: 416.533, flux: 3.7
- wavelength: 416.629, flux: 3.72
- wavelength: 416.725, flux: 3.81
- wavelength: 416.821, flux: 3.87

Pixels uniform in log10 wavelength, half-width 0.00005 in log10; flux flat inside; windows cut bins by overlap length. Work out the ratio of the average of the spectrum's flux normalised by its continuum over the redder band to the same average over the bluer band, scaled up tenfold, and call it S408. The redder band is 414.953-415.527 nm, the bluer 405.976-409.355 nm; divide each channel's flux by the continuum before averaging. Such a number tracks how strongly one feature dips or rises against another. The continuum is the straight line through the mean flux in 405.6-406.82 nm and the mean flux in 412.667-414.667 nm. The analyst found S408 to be 10.1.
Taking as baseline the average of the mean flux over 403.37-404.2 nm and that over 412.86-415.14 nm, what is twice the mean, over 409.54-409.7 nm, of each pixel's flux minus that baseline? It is -0.16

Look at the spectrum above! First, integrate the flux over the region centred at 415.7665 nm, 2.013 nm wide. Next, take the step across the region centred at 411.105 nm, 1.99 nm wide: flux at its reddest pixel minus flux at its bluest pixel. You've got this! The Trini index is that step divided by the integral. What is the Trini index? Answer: -0.034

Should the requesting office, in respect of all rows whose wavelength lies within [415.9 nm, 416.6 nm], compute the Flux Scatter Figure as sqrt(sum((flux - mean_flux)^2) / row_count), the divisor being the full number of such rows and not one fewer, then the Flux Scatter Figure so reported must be 0.042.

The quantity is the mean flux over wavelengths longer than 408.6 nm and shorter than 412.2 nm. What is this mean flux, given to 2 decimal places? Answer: 4.01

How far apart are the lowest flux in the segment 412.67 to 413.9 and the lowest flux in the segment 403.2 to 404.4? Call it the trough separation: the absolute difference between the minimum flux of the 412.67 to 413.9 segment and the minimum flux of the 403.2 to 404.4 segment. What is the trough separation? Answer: 0.17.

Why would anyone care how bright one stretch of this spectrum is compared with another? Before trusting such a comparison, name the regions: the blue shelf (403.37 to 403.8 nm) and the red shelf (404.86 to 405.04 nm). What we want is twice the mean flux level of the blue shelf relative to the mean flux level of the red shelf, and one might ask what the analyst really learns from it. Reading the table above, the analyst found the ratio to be 2.01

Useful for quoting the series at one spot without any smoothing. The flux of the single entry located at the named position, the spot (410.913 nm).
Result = 3.99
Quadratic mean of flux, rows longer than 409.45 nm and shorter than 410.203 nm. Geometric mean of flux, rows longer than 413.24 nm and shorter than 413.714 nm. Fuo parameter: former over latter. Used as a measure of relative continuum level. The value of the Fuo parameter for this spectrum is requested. 1.05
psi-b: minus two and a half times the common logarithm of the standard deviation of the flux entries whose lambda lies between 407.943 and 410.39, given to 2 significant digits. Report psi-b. 2.5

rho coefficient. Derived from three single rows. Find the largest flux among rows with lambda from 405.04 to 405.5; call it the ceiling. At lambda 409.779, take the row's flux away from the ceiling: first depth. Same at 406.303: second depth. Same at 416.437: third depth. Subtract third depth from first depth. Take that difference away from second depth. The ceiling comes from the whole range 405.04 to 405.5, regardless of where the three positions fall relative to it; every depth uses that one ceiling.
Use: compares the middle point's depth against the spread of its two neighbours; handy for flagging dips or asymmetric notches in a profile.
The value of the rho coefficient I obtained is 0.31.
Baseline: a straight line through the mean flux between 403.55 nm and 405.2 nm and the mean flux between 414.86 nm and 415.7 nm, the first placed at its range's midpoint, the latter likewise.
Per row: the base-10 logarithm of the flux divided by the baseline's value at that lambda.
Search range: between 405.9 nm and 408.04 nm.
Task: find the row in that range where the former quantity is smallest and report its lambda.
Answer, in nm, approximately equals 407.239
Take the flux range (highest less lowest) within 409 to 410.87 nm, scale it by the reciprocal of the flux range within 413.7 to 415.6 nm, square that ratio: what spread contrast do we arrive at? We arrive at 5.9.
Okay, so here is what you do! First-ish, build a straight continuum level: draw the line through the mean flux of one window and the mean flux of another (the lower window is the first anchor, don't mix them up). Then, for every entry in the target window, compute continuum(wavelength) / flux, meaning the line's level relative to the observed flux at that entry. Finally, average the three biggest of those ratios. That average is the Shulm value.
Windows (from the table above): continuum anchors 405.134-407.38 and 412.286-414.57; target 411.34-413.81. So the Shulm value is 1.02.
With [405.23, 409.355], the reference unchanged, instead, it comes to 1.02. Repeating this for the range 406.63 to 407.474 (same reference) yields 1.02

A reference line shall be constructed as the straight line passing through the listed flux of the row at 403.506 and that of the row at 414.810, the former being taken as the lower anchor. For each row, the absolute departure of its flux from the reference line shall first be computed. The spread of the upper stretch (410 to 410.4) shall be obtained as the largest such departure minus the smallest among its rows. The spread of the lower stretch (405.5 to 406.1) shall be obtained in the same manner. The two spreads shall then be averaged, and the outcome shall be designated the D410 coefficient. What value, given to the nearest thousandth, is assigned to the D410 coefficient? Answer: 0.126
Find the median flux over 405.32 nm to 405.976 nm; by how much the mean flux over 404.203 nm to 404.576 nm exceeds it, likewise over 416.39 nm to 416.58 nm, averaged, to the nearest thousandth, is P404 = -0.105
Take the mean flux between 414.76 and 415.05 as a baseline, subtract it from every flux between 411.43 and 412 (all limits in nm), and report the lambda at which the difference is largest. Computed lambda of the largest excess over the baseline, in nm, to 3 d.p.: 411.955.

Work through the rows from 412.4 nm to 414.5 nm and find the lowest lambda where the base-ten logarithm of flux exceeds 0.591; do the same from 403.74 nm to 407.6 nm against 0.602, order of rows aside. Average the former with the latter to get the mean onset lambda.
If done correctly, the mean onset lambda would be 408.11 nm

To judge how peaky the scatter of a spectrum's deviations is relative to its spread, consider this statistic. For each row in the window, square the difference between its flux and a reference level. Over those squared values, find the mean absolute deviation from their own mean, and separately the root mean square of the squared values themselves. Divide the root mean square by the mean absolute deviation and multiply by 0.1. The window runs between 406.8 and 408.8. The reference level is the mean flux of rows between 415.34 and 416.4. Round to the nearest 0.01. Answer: 0.24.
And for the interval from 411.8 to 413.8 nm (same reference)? 0.20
